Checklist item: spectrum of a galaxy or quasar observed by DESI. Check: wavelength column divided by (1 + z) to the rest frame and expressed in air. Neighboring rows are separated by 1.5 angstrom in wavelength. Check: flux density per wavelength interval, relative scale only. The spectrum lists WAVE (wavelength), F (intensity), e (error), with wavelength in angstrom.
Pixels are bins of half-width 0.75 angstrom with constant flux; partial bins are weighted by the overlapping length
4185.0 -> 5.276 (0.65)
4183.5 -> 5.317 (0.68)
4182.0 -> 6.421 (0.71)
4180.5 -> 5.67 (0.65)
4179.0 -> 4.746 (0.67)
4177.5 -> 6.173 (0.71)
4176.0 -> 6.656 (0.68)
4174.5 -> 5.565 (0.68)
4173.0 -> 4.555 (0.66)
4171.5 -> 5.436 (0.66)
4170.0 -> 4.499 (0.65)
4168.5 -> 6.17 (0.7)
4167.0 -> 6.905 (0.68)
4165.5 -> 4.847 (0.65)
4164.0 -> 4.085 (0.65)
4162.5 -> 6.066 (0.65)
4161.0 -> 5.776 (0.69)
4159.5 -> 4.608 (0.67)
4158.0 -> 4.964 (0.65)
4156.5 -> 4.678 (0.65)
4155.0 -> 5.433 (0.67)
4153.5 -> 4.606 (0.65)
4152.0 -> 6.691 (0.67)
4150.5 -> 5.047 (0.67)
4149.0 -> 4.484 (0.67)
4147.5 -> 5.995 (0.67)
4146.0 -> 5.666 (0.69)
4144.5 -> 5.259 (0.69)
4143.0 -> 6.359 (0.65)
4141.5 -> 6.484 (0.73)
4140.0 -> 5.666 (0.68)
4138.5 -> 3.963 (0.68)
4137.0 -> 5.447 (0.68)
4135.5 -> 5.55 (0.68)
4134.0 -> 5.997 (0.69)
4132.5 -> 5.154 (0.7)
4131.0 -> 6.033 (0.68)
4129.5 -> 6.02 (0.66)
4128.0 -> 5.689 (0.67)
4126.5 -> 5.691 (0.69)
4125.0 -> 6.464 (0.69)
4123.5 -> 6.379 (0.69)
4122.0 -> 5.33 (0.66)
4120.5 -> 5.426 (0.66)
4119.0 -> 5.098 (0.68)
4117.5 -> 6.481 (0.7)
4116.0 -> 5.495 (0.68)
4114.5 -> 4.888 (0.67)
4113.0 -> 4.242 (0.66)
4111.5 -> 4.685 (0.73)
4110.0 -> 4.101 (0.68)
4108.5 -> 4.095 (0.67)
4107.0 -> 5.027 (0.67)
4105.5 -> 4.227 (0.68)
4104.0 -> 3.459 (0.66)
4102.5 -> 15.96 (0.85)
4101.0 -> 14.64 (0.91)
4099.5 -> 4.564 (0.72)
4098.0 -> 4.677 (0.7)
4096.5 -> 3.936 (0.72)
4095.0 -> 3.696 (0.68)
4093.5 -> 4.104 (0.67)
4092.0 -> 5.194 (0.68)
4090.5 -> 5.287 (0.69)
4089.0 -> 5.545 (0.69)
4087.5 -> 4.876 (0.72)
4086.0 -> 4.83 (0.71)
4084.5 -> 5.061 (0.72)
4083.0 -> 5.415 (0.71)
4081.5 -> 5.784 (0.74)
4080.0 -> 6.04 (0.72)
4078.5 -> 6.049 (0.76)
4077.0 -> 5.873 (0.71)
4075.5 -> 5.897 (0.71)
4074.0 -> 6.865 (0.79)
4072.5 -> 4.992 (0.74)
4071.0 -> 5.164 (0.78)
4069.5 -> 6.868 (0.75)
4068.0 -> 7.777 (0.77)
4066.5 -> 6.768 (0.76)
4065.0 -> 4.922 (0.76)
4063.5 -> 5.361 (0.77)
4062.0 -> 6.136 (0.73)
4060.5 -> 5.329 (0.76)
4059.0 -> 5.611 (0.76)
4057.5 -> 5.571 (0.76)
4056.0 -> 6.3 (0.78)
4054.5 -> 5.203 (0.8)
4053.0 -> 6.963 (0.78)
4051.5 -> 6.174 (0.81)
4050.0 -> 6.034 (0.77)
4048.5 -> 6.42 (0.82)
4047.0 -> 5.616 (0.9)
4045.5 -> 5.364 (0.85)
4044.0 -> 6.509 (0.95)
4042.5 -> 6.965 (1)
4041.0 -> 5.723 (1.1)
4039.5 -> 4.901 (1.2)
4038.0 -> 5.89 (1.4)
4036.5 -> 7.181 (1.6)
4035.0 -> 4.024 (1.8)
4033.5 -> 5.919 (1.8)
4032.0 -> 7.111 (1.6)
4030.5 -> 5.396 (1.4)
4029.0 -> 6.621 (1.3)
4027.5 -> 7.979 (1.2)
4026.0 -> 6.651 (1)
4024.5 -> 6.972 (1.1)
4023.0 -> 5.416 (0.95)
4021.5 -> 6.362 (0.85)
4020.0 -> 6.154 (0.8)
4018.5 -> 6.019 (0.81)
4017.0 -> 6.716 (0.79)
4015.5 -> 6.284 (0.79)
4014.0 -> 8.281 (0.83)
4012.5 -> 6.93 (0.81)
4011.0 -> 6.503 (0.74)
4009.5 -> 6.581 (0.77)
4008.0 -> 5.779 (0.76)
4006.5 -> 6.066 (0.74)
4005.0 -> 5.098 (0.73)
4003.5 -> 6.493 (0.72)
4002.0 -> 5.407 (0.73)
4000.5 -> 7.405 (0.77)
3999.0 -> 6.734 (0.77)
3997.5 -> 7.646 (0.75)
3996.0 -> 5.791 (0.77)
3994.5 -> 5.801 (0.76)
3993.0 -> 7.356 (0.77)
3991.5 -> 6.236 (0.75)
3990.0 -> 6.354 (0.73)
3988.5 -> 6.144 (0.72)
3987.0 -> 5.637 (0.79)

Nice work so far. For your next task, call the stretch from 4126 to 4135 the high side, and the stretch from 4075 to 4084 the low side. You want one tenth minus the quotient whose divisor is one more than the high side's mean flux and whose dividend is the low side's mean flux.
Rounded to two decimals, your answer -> -0.76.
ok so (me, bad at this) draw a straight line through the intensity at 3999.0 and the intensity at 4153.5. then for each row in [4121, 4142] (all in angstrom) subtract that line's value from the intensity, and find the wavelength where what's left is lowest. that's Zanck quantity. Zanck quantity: 4138.5 angstrom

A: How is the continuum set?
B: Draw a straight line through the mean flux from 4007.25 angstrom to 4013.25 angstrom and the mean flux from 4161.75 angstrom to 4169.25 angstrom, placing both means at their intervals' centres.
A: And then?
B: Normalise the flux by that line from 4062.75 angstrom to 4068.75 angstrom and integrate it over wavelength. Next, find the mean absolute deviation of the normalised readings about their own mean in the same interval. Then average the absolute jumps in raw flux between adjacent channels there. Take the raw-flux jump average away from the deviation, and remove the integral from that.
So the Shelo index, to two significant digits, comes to -7.0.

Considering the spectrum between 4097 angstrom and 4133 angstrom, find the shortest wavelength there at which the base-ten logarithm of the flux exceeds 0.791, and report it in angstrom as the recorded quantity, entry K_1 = 4101.0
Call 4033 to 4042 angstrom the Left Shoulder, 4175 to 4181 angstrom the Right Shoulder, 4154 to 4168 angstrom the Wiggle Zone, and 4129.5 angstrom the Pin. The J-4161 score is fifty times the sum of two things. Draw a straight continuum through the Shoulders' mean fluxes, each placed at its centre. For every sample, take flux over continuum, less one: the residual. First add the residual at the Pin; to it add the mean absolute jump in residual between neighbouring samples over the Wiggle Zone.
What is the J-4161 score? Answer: 11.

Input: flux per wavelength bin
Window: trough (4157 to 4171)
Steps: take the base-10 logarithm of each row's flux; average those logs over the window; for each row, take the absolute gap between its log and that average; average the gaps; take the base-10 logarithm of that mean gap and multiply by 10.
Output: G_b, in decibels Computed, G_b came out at -11.9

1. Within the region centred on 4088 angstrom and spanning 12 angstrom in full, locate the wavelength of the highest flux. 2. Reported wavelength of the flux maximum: 4089.0 angstrom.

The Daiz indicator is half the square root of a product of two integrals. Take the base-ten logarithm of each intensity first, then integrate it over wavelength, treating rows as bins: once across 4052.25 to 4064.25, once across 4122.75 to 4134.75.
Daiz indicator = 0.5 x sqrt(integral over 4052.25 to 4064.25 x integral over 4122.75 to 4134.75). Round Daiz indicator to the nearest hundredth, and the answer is 4.60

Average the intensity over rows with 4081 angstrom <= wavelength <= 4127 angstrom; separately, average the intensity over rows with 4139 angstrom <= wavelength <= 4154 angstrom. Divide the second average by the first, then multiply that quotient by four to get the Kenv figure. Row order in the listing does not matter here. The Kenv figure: 3.99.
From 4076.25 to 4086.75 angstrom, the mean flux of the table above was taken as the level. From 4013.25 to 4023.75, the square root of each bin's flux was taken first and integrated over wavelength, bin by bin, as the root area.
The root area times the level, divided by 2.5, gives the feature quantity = 59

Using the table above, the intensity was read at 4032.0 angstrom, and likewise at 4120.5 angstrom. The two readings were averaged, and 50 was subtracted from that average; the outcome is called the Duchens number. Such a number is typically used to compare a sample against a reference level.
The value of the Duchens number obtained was -43.7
